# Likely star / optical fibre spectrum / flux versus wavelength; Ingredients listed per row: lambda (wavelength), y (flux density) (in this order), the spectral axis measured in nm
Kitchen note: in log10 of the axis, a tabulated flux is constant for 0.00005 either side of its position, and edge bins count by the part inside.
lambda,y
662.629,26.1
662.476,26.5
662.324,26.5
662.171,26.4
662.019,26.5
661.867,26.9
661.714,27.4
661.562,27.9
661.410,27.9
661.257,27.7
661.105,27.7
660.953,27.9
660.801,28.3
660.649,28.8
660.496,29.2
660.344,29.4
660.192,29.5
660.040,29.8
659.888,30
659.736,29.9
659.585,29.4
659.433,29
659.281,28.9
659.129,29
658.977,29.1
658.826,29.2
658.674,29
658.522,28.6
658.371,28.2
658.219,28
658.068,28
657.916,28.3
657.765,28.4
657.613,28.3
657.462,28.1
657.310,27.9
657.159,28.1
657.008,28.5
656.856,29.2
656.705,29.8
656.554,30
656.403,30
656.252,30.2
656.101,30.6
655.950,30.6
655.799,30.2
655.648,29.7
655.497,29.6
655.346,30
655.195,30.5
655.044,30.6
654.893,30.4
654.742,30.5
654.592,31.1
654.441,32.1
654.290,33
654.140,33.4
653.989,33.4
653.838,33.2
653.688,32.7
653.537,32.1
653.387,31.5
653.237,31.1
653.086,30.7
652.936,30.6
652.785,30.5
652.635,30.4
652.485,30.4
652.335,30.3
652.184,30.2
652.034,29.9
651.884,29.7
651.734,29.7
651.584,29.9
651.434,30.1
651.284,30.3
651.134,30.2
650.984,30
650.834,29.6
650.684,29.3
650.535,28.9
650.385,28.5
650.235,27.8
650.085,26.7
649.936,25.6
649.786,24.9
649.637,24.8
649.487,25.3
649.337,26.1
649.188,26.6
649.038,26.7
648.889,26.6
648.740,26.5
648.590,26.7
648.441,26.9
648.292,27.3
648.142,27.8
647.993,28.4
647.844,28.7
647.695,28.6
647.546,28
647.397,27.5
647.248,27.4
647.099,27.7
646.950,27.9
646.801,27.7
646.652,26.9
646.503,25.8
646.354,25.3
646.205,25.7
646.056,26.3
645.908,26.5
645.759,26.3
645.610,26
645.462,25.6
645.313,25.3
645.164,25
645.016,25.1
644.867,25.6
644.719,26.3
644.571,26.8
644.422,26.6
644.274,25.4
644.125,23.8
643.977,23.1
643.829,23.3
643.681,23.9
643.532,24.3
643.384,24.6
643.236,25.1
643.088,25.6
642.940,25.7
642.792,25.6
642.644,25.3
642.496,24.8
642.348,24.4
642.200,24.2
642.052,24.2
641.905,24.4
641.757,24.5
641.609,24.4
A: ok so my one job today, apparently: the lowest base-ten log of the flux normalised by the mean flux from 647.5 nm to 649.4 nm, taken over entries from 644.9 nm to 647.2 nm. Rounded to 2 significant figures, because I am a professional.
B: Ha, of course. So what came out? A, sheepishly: -0.038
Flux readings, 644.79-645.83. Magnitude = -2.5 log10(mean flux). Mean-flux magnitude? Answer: -3.52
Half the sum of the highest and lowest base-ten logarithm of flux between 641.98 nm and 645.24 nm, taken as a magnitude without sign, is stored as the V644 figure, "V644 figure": 1.40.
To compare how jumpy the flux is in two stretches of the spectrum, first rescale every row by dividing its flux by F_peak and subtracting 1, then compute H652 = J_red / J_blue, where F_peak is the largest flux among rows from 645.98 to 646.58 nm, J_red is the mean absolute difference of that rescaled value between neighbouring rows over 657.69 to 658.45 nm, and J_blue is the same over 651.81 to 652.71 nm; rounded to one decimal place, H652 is 1.1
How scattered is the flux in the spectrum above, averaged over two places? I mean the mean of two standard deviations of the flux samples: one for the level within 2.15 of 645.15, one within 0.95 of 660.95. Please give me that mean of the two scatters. 1.1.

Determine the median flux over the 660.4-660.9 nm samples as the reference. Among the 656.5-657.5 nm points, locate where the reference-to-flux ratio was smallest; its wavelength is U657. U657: 656.554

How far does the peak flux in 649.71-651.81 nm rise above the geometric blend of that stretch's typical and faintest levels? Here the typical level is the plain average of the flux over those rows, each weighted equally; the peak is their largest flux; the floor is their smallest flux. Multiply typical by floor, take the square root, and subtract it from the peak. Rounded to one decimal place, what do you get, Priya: 3.6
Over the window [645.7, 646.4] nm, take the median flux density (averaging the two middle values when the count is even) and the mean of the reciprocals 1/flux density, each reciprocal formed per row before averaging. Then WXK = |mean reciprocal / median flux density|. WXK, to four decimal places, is 0.0015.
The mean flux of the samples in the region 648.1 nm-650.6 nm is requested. 27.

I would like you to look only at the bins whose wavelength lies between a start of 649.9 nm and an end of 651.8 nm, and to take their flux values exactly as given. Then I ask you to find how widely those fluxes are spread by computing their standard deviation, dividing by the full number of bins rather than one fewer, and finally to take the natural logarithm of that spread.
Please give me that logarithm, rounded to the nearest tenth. 0.3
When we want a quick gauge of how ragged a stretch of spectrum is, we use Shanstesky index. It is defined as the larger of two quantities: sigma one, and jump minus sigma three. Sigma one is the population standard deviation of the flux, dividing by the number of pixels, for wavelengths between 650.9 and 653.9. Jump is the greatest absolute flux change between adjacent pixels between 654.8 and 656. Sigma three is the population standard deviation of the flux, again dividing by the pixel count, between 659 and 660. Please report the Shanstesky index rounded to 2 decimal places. 0.95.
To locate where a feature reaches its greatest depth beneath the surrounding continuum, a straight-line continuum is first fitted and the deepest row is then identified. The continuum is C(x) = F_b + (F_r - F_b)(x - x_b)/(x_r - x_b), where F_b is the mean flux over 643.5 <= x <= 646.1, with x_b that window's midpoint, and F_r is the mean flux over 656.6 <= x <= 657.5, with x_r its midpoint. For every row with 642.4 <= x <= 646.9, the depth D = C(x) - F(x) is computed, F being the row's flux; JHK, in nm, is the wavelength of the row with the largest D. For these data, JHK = 643.977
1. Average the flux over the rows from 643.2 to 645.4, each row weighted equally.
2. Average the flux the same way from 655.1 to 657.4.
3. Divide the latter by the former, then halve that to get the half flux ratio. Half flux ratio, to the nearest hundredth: 0.59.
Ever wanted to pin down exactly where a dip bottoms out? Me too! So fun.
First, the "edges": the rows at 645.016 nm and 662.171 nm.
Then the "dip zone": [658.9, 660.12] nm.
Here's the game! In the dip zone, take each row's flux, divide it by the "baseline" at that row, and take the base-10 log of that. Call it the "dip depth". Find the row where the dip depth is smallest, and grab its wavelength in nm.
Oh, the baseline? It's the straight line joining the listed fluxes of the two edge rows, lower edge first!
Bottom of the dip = 659.281 nm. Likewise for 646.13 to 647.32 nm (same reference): 646.354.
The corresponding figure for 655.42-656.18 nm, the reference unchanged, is 655.497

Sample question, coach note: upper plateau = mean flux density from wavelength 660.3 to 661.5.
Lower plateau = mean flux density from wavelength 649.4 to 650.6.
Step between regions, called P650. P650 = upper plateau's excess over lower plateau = 1.80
